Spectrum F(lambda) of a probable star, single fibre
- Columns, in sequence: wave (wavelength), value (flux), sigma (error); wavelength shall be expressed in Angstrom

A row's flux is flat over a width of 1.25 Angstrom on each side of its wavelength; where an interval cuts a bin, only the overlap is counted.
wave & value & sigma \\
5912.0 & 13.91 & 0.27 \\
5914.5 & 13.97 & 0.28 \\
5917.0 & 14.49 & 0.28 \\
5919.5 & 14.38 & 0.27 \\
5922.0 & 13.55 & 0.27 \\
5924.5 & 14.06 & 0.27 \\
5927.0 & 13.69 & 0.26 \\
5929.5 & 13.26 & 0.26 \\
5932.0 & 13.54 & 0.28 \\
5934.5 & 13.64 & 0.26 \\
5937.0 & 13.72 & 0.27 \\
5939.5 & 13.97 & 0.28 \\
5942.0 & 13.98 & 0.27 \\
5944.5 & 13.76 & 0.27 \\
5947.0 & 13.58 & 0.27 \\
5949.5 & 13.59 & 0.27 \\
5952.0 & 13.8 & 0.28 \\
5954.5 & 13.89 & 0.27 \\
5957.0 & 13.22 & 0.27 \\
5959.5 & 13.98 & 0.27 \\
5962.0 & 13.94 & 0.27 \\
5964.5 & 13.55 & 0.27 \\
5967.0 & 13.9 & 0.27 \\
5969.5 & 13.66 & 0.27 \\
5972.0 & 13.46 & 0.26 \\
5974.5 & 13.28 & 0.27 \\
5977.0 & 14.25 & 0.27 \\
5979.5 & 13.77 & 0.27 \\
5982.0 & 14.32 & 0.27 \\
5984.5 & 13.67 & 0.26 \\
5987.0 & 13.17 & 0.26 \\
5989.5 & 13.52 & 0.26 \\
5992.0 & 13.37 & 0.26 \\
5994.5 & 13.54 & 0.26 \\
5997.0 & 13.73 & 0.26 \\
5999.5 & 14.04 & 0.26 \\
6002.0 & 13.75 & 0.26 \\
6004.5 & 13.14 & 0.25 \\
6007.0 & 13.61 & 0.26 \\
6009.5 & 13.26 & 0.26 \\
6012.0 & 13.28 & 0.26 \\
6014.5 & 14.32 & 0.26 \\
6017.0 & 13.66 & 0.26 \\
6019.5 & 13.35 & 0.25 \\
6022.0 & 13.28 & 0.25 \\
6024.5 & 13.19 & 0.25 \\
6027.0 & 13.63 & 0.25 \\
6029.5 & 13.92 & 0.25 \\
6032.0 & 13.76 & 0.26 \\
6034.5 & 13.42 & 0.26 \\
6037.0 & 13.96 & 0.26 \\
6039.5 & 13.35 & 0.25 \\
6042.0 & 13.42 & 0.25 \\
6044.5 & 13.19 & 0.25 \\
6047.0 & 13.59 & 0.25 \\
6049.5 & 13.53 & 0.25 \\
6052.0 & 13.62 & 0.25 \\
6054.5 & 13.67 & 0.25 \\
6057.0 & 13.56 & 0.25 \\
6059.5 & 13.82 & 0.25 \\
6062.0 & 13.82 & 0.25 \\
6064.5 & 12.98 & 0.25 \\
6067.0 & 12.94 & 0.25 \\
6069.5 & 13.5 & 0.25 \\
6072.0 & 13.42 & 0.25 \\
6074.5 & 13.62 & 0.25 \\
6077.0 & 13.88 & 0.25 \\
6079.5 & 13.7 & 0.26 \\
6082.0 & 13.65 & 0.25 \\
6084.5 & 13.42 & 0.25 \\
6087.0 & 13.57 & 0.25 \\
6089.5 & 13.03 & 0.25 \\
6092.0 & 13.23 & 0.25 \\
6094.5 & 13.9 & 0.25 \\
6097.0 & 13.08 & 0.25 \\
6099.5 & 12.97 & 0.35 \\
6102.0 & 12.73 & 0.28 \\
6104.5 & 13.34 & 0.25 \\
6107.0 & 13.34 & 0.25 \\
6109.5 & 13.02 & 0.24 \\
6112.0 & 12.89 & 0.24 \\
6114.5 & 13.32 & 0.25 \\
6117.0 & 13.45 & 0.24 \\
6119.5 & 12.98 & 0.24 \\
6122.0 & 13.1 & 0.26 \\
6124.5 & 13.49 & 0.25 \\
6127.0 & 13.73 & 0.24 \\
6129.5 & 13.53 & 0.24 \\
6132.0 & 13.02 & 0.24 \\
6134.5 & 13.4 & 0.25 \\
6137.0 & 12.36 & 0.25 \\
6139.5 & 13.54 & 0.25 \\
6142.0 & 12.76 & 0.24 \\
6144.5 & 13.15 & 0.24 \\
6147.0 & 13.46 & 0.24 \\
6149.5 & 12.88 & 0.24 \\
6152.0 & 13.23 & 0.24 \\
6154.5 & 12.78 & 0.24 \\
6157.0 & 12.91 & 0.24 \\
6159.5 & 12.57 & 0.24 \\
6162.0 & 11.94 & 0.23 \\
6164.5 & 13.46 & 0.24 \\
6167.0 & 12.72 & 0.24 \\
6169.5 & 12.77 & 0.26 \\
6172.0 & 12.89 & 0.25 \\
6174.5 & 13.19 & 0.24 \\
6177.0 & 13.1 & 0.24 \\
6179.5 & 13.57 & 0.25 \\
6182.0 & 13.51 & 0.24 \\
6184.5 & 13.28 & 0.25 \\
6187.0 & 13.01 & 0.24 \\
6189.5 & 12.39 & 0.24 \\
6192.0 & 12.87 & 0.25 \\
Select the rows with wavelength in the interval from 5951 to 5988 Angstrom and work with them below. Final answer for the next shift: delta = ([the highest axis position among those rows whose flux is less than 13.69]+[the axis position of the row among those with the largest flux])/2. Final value 5984.5 Angstrom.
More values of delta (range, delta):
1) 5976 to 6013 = 5997.0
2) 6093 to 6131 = 6112.0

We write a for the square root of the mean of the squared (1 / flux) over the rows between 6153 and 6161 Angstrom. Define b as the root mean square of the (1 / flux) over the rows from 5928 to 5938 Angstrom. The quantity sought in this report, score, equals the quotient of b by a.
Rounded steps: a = 0.0784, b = 0.0739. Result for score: 0.94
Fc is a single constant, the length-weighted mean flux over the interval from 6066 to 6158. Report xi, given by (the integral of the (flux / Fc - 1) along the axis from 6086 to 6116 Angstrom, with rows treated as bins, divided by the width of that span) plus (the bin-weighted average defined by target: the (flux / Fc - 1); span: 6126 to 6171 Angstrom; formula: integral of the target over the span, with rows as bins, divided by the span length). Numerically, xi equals -0.023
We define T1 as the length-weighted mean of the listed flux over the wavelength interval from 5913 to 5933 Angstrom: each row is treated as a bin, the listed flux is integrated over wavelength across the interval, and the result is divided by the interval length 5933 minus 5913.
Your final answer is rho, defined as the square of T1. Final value 192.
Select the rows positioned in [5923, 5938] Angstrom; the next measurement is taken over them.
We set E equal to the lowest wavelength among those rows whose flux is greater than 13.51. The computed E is 5924.5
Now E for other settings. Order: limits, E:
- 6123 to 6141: 6127.0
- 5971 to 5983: 5977.0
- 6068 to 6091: 6074.5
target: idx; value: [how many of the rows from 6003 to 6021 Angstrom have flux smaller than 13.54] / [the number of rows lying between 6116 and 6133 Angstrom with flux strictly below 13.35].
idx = 1.3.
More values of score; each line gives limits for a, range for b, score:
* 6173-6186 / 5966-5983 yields 0.97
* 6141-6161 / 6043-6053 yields 0.96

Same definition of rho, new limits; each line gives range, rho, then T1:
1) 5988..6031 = 184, 13.6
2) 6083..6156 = 174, 13.2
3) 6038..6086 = 183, 13.5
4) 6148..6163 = 162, 12.7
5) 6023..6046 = 183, 13.5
